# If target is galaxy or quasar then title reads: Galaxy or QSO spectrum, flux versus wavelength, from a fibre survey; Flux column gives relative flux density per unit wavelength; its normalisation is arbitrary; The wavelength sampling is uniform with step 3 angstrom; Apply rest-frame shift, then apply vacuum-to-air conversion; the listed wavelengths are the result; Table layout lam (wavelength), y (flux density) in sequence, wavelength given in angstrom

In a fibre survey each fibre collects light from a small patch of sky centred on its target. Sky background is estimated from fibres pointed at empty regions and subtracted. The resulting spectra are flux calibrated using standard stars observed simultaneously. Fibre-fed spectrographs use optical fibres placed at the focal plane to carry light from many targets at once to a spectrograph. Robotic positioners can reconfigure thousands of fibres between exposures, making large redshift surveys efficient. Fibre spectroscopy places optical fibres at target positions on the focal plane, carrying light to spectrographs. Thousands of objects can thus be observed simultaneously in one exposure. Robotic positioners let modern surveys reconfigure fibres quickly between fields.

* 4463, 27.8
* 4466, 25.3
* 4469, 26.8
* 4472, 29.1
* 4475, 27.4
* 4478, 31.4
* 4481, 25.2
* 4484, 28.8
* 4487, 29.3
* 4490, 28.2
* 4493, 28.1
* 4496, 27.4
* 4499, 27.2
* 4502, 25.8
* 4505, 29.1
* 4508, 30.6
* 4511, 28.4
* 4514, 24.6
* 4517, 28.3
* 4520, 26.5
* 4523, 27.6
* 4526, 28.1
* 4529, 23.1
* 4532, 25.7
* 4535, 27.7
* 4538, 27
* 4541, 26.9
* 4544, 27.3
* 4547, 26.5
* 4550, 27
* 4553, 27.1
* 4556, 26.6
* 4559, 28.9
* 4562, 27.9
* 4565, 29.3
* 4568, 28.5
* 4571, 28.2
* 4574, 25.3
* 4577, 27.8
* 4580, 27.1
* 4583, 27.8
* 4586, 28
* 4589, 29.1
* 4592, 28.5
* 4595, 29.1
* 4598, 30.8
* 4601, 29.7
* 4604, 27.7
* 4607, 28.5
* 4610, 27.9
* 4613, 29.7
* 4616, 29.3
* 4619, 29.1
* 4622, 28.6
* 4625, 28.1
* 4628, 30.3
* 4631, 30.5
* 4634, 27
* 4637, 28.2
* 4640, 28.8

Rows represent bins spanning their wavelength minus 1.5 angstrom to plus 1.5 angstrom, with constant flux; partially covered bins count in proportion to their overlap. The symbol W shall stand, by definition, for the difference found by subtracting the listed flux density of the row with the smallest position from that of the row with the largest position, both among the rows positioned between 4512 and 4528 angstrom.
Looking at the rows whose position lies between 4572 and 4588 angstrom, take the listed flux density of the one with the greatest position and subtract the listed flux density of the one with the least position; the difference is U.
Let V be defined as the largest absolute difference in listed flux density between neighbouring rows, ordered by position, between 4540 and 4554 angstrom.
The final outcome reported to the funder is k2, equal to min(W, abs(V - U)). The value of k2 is 1.9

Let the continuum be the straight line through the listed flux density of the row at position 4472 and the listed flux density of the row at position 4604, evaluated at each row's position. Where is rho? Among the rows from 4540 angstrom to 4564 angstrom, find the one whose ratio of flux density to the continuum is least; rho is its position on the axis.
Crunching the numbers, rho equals 4547 angstrom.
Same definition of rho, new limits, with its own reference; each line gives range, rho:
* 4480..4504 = 4481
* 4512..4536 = 4529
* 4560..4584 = 4574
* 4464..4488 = 4466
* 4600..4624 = 4604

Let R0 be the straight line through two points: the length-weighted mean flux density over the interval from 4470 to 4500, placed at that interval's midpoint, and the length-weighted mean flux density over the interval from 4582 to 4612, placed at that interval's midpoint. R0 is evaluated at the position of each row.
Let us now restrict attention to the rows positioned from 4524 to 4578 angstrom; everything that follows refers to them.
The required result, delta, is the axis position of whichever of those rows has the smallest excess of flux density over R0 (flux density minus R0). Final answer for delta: 4529 angstrom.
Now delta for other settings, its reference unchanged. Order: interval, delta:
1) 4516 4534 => 4529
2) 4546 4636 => 4574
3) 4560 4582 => 4574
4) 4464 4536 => 4529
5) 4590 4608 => 4604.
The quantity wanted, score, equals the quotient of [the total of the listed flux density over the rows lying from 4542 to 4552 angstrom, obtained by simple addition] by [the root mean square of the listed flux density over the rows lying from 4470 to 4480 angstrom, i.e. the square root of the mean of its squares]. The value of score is 2.75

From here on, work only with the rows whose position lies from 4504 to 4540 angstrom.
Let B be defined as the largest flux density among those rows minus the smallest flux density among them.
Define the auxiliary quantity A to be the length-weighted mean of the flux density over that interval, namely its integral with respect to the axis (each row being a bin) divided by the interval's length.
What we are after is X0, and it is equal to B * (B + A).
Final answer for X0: 260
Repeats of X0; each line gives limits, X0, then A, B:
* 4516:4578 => 207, 27.2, 6.2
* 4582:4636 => 124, 28.9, 3.8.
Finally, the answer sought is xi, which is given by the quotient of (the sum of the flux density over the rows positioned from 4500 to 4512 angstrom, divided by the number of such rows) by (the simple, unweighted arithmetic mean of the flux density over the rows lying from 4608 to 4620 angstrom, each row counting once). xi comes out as 0.98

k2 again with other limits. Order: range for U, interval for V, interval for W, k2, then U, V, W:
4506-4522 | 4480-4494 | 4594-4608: -0.6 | -4.1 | 3.6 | -0.6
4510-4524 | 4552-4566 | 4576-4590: 1.3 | -0.8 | 2.3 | 1.3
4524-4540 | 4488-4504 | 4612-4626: -1.6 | -1.1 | 1.4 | -1.6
